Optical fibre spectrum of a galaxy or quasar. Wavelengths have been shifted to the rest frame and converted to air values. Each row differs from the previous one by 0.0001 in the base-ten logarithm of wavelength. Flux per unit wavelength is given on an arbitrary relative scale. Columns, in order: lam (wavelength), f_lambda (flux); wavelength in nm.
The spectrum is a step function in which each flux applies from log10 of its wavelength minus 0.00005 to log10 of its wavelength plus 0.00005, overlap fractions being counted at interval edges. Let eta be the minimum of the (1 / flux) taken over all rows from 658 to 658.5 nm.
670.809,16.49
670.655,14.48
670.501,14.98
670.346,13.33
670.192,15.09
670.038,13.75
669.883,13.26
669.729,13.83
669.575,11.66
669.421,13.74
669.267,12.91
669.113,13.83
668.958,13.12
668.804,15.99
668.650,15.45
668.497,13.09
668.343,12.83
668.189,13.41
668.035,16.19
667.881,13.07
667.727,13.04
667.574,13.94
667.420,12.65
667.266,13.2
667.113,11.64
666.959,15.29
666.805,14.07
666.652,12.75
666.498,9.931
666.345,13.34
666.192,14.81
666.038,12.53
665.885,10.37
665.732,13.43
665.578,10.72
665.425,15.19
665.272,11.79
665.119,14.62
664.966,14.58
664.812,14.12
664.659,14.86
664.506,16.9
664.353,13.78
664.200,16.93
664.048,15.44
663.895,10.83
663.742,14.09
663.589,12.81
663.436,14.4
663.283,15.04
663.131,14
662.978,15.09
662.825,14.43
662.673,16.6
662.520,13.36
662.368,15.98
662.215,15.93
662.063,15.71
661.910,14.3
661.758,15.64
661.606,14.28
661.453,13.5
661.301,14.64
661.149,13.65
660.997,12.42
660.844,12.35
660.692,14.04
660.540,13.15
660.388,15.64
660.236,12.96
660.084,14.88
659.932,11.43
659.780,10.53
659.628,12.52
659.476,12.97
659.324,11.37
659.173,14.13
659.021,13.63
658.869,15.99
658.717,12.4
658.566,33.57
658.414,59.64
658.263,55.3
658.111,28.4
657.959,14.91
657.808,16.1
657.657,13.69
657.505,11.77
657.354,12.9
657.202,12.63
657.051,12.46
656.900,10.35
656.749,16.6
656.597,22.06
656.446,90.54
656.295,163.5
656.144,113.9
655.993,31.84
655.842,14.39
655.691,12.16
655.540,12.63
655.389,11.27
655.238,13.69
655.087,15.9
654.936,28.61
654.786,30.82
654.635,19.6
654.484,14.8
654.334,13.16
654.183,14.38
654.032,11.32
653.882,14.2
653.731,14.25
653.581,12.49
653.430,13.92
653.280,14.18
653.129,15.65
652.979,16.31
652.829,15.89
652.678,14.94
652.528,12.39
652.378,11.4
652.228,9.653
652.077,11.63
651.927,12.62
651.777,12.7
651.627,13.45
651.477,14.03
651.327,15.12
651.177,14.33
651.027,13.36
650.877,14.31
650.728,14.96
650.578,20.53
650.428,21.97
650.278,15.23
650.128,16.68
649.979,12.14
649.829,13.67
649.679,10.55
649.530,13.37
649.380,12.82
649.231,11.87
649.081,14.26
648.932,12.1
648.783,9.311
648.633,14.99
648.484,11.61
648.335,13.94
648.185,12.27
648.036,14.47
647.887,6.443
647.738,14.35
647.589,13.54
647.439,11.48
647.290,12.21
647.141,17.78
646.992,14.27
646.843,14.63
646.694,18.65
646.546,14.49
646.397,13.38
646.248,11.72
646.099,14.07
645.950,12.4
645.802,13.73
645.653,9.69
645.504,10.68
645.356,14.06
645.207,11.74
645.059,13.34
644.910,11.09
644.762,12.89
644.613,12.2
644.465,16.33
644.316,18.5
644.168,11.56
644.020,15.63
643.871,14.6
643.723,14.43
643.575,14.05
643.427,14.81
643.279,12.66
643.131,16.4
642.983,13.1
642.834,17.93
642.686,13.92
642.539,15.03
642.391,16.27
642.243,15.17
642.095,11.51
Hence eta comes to 0.017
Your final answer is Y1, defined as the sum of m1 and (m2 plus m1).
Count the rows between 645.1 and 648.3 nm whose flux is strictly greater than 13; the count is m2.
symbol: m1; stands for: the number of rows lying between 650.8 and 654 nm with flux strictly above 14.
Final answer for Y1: 34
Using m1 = 11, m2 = 12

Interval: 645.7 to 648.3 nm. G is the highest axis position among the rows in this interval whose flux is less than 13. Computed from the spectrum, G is 648.185 nm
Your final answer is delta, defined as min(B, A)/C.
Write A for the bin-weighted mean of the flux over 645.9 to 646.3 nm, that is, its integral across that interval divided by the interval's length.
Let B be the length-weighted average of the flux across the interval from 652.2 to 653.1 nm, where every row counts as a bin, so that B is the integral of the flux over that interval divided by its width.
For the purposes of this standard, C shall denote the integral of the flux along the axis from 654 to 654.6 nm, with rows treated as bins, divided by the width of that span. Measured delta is 0.9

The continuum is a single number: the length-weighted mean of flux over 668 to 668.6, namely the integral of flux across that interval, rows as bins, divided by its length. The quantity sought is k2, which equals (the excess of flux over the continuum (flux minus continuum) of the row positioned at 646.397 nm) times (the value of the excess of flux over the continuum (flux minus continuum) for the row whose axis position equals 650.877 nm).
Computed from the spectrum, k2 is -0.2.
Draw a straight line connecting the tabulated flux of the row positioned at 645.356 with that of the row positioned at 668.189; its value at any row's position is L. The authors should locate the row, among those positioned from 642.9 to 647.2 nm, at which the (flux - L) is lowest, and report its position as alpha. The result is 645.653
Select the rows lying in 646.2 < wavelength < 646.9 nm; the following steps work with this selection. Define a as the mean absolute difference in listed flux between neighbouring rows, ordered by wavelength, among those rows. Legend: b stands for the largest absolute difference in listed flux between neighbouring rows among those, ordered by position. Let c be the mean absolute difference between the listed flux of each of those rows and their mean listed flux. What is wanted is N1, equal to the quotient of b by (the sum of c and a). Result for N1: 0.9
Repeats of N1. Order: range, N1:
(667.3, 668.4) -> 1.4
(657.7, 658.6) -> 0.9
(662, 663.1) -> 1.4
